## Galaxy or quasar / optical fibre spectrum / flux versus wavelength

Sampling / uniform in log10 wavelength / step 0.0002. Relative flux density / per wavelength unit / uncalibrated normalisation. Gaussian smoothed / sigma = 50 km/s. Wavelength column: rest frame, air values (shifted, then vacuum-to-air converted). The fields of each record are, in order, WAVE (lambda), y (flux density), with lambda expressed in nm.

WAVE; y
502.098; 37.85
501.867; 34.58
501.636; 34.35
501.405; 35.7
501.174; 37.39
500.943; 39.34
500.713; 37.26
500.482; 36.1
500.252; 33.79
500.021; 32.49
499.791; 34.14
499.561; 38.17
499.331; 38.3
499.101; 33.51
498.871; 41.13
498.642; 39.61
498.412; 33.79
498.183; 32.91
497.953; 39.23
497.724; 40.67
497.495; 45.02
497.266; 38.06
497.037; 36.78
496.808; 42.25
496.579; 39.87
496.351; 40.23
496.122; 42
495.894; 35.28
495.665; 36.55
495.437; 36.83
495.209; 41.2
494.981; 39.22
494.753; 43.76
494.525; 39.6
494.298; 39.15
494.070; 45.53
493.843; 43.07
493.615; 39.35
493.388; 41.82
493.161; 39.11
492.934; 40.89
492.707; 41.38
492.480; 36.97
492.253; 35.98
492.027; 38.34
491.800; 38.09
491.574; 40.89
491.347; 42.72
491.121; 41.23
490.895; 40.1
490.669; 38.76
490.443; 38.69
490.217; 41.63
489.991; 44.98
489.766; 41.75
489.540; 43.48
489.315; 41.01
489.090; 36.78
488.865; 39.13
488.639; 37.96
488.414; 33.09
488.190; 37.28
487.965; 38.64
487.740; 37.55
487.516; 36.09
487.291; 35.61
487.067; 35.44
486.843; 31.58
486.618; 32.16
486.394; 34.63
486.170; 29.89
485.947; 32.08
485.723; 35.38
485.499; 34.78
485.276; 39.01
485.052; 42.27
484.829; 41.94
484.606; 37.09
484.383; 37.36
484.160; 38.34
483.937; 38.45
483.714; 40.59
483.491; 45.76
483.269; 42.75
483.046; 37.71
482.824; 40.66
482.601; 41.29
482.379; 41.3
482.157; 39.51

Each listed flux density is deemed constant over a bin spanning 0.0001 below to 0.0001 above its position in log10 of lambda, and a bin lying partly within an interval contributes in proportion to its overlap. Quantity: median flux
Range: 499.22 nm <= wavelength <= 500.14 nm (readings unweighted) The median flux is 36.2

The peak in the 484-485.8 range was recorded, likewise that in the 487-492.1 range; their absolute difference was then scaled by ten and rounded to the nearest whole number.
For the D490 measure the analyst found 27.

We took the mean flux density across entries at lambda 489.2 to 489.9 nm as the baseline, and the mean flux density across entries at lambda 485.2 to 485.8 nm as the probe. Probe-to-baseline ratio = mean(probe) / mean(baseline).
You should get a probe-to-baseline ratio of 0.86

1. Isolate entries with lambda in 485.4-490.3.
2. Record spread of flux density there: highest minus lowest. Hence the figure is 15.1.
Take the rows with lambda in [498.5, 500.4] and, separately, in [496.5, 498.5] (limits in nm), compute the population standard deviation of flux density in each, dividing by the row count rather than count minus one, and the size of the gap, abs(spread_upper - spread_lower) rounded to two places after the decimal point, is 0.59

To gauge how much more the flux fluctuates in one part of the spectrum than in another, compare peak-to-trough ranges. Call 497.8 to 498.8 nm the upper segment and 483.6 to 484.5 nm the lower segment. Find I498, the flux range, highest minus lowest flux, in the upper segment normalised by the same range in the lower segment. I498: 2.1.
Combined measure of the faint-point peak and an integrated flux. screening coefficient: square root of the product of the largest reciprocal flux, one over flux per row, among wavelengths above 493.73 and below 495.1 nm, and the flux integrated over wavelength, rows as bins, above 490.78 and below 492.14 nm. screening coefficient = 1.18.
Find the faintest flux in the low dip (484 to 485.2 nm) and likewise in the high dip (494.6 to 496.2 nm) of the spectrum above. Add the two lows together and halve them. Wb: 36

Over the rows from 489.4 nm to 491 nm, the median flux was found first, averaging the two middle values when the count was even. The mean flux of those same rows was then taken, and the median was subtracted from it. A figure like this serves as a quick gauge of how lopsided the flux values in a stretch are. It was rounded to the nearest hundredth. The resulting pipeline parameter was -0.29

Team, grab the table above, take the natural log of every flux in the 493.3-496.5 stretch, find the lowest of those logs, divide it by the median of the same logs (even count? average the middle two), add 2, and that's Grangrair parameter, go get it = 2.97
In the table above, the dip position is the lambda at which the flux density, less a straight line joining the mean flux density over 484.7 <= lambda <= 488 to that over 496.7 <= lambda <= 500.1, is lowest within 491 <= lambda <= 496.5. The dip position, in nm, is 495.894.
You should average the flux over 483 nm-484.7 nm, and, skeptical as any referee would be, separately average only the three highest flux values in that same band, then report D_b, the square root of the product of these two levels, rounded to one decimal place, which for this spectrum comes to 41.4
